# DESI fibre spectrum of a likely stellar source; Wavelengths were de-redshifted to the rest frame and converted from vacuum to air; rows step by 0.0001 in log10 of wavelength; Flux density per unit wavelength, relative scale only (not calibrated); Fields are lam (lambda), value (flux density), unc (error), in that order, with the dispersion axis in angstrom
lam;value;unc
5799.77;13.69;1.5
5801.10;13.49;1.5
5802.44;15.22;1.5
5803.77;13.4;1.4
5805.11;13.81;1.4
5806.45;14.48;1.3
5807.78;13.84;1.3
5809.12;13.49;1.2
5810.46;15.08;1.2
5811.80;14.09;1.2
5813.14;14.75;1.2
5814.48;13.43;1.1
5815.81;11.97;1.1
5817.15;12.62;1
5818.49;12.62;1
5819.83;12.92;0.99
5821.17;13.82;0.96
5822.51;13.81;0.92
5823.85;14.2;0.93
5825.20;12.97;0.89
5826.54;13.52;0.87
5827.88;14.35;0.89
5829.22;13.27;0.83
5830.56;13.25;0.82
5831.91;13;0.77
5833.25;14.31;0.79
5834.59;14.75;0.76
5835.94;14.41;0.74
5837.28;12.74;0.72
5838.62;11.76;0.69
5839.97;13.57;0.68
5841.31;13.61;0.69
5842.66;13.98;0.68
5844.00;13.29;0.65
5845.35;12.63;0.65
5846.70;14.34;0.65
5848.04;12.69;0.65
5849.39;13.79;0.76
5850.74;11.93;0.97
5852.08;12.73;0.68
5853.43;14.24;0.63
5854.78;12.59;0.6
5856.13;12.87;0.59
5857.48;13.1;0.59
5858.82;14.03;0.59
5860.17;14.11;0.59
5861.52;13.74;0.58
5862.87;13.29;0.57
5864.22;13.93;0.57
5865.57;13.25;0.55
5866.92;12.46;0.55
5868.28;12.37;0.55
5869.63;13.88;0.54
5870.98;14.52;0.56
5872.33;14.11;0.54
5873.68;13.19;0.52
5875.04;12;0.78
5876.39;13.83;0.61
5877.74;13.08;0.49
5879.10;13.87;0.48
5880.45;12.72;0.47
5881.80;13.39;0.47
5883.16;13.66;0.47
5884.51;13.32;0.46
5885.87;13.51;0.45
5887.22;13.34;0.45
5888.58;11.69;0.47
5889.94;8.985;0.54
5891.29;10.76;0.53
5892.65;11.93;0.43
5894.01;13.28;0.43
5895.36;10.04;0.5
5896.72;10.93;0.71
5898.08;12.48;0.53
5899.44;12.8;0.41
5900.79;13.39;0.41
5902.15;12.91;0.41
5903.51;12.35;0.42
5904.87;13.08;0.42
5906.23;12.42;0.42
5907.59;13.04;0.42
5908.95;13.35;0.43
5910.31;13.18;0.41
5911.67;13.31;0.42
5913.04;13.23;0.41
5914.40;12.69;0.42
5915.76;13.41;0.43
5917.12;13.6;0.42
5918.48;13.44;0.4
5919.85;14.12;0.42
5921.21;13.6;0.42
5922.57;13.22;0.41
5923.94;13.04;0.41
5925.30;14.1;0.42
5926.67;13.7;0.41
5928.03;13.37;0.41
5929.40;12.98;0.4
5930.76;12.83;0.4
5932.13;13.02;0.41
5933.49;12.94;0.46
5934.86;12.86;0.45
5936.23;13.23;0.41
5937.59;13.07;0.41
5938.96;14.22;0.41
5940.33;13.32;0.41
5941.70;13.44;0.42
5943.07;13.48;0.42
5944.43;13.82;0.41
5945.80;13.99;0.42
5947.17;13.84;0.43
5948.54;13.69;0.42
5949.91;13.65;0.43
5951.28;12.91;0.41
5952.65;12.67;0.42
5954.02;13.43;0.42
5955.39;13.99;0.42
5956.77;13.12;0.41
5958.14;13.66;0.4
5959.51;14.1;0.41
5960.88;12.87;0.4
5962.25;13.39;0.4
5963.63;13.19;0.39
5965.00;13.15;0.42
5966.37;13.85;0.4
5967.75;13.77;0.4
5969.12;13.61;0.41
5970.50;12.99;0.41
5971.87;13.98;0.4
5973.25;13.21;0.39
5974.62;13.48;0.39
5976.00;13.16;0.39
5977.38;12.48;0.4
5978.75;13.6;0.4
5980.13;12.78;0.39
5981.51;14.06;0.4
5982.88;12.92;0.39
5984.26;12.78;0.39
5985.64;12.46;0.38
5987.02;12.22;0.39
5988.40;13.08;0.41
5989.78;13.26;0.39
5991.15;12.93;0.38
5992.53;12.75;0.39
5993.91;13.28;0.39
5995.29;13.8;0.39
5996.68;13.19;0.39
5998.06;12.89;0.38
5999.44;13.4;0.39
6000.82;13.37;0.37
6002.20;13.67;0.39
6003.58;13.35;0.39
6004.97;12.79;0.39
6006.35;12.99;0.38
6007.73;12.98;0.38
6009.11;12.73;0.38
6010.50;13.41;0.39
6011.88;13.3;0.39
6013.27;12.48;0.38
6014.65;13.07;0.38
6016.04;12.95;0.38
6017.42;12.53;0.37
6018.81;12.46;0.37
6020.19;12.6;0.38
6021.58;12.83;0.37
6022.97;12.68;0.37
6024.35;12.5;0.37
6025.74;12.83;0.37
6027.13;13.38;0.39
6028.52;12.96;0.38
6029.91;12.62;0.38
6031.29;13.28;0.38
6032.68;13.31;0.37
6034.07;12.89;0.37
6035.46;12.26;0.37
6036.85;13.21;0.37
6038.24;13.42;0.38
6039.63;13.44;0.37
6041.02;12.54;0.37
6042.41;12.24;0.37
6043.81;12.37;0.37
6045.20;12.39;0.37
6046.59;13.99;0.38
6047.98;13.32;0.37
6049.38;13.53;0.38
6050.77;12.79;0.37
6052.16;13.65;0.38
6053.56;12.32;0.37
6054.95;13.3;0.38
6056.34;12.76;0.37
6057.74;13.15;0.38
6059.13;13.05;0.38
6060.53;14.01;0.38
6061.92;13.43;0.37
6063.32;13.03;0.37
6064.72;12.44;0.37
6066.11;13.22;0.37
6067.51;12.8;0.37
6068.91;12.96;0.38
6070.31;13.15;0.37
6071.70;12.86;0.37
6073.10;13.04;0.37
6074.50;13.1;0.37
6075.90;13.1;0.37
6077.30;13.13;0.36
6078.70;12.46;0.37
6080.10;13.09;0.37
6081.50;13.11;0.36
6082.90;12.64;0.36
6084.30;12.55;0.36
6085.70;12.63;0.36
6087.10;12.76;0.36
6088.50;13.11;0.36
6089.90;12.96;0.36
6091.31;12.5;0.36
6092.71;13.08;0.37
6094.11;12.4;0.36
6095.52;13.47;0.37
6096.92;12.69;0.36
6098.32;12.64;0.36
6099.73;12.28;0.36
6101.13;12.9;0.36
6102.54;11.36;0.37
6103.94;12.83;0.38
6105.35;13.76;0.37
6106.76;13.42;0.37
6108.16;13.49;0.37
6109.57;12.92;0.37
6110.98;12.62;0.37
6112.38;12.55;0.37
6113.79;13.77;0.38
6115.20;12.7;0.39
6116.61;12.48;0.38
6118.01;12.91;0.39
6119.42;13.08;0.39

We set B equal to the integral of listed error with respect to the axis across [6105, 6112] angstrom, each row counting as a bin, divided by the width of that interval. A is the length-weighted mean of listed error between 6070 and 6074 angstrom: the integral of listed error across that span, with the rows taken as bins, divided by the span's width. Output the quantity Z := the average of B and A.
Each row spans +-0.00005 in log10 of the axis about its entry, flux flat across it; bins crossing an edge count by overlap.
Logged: 0.37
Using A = 0.37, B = 0.37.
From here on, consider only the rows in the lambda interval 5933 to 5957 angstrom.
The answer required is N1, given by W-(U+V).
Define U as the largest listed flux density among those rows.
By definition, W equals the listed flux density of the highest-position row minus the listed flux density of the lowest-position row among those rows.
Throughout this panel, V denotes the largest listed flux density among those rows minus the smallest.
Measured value -15.6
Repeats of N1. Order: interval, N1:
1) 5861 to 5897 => -22.9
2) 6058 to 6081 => -15.5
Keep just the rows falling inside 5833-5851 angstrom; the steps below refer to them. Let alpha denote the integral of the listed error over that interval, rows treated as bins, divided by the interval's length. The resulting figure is 0.713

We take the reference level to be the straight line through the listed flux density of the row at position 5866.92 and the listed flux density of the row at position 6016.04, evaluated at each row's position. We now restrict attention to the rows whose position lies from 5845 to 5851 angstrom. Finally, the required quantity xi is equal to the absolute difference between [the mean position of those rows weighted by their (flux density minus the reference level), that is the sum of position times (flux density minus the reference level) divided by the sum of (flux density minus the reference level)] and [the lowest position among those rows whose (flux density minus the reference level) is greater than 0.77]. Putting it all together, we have 0.6 angstrom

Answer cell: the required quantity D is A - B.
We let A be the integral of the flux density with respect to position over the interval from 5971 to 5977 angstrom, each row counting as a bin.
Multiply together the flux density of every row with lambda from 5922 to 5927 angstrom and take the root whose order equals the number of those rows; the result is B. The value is 67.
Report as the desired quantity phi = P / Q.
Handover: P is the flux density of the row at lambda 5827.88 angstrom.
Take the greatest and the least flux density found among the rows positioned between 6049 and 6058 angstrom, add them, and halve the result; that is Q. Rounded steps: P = 14.35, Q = 13.0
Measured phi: 1.11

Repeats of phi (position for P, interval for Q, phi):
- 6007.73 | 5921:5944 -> 0.96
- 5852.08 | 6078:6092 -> 1.00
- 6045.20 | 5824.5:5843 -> 0.93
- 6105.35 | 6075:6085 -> 1.08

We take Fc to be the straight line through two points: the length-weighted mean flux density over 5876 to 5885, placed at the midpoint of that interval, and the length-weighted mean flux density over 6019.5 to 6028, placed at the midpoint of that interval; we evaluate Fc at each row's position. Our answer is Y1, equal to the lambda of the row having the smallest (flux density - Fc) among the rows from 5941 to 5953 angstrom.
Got 5952.65 angstrom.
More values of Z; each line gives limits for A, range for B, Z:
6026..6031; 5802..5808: 0.88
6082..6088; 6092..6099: 0.36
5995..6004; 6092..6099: 0.37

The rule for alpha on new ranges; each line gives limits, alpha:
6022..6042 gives 0.374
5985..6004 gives 0.388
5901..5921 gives 0.418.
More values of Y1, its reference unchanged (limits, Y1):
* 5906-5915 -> 5906.23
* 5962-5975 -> 5970.50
